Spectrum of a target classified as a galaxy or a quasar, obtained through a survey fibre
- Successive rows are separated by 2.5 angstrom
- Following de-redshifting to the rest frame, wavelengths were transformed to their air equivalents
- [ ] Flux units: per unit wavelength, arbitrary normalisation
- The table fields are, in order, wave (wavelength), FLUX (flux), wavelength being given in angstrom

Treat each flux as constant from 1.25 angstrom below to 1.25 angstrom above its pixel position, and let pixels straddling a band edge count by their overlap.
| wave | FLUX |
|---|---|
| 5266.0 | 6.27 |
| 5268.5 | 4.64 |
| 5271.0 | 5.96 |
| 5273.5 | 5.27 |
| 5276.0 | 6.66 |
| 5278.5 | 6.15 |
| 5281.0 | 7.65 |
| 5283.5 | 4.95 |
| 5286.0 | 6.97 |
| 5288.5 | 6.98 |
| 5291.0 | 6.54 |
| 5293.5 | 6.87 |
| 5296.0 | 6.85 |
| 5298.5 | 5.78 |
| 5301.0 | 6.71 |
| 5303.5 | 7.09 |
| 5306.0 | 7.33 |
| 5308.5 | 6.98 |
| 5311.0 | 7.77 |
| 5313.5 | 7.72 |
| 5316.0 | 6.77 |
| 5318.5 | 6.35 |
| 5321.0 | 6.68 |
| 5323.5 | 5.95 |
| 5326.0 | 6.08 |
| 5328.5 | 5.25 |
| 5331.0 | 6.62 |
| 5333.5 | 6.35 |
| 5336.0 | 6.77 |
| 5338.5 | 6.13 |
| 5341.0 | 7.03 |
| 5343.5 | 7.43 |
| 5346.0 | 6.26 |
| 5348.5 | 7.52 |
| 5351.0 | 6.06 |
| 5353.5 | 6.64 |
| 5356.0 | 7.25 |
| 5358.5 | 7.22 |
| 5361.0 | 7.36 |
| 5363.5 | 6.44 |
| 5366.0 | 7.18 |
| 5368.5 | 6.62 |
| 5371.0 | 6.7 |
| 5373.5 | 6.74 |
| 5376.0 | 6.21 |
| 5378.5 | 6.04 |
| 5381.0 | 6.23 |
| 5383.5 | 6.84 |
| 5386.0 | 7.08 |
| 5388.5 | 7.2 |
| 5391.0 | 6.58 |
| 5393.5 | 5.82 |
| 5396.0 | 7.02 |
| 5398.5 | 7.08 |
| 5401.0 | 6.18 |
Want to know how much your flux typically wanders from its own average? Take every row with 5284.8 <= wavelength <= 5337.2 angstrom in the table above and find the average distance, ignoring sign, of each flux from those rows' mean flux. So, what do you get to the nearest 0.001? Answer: 0.436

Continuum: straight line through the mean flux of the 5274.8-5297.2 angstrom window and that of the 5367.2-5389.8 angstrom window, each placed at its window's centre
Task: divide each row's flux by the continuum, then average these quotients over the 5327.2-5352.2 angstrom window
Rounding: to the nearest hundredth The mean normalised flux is 0.99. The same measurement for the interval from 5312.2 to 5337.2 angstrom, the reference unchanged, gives 0.97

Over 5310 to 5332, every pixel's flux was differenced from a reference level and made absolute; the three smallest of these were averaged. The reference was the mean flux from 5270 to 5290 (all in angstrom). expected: 0.19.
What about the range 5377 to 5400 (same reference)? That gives 0.21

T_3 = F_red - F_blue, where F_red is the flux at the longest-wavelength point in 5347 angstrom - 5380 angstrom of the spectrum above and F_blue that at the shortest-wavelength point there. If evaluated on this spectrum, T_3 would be -1.5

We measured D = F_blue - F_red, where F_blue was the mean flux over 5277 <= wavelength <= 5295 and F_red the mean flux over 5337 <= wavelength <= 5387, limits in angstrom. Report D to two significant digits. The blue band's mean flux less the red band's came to -0.16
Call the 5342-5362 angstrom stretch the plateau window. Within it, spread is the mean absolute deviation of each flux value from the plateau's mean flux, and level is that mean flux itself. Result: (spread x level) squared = 11.4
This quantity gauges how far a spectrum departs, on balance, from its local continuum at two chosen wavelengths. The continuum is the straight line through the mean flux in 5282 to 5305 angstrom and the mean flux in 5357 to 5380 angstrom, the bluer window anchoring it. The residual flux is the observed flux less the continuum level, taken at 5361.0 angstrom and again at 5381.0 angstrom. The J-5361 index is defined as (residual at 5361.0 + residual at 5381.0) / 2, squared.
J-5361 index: 0.004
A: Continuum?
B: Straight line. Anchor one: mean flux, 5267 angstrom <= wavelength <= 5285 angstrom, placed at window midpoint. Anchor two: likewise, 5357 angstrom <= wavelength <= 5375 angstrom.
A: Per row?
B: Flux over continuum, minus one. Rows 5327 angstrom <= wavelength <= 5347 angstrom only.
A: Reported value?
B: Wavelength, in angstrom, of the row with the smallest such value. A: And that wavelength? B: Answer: 5328.5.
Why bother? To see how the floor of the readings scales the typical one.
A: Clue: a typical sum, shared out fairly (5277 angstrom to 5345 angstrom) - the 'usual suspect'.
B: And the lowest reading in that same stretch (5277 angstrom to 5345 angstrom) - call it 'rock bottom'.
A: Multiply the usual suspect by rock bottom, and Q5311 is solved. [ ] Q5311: 33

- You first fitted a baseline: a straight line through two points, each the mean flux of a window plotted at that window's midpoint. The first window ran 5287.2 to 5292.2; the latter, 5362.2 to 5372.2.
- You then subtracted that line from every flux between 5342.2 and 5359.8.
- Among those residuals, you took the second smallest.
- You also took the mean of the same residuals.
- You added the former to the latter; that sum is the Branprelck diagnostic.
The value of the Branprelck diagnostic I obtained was -0.3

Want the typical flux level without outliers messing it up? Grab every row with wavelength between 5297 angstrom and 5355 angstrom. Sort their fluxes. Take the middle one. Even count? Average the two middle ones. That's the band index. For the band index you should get 6.68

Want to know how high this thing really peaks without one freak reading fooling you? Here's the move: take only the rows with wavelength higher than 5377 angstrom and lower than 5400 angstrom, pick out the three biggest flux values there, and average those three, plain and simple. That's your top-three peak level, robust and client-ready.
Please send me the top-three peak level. 7.12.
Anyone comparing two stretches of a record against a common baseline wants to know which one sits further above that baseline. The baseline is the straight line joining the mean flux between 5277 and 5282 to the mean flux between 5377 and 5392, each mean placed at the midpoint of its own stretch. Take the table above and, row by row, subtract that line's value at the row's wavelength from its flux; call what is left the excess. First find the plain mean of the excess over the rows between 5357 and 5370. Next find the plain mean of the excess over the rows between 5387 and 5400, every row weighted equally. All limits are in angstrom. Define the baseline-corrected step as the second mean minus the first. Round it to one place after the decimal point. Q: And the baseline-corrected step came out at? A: -0.2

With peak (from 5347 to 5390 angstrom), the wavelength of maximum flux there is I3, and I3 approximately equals 5348.5 angstrom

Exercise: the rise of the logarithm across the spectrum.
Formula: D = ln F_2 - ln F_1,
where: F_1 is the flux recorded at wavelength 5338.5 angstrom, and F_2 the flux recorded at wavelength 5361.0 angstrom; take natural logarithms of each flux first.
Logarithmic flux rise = 0.18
